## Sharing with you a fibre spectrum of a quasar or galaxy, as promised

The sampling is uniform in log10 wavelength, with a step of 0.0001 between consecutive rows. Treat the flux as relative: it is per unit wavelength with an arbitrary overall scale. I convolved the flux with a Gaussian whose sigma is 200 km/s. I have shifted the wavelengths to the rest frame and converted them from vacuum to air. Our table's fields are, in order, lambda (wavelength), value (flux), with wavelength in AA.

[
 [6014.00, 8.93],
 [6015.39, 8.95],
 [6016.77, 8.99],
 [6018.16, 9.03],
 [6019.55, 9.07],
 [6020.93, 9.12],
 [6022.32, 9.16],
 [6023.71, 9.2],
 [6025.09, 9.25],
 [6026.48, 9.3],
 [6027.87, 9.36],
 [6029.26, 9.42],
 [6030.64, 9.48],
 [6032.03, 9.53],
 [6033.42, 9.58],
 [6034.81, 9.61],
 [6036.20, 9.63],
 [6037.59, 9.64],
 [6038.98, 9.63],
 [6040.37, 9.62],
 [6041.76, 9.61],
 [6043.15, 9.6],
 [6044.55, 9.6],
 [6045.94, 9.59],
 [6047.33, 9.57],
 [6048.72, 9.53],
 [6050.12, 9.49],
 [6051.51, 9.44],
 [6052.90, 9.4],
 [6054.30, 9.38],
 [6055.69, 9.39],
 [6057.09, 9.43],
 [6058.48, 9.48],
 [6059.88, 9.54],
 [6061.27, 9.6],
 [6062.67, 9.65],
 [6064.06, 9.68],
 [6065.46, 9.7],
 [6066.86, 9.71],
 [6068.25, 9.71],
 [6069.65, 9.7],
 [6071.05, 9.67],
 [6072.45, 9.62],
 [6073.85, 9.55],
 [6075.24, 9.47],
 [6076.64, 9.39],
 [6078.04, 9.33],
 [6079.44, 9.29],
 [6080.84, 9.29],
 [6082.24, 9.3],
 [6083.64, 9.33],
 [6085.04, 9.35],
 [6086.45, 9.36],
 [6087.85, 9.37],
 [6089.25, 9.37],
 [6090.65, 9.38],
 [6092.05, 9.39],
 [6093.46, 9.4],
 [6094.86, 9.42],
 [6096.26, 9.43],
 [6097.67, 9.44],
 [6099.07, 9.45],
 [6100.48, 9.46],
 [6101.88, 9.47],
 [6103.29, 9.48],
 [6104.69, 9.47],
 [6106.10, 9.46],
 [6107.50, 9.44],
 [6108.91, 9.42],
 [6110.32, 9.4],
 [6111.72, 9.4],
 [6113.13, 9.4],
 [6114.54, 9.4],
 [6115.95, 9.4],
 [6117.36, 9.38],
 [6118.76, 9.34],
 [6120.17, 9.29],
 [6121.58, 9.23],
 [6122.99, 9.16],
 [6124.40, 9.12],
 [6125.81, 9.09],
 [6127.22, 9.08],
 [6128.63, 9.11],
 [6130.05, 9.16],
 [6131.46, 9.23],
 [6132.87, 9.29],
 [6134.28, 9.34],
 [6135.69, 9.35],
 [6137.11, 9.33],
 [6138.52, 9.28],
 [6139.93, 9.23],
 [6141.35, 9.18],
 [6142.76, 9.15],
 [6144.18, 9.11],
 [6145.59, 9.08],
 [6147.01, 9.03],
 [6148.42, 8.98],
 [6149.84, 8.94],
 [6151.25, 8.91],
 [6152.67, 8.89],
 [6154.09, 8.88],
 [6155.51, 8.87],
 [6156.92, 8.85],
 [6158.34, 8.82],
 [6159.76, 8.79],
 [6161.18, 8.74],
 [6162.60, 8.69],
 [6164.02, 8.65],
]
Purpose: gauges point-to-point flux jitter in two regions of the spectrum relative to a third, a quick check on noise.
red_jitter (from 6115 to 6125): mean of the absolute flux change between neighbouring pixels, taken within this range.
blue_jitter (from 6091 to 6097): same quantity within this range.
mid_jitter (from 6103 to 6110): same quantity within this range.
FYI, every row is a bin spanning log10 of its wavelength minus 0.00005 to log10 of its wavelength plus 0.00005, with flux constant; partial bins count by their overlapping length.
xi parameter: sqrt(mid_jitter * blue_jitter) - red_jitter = -0.03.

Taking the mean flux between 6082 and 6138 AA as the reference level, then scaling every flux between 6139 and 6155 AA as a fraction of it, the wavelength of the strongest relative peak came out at 6139.93 AA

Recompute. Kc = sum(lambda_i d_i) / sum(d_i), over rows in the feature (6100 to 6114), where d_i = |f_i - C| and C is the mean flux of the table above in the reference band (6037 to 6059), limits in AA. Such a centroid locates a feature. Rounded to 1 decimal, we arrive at 6108.1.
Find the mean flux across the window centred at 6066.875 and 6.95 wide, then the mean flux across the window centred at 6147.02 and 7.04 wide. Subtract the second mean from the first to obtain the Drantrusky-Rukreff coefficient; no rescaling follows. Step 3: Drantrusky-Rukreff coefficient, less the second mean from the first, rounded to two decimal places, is 0.67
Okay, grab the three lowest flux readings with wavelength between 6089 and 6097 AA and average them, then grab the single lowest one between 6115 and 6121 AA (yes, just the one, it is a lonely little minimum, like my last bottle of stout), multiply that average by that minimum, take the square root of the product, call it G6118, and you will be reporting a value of 9.33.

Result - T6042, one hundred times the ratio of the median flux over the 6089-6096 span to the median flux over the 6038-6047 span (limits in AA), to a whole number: 98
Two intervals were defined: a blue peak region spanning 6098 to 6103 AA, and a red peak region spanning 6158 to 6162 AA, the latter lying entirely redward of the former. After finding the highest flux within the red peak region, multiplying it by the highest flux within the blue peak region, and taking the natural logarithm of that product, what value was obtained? 4.43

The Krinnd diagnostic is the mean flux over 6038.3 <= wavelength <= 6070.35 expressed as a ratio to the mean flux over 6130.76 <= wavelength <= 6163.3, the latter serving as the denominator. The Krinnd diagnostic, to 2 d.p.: 1.06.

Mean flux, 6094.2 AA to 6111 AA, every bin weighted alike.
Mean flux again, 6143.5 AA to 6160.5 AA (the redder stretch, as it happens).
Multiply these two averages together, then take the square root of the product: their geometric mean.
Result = 9.2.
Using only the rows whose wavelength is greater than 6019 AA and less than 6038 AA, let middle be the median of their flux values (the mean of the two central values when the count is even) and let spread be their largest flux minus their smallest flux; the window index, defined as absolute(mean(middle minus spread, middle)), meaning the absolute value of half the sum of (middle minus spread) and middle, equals 9.1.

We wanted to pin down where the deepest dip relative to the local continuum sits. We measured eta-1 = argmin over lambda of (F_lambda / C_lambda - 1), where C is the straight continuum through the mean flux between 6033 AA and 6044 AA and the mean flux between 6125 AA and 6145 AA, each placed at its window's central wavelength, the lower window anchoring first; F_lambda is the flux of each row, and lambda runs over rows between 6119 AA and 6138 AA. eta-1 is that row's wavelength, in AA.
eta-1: 6127.22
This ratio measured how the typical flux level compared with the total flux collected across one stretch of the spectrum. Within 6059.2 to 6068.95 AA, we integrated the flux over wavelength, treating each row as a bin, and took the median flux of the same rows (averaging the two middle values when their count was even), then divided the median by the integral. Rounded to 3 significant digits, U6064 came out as 0.103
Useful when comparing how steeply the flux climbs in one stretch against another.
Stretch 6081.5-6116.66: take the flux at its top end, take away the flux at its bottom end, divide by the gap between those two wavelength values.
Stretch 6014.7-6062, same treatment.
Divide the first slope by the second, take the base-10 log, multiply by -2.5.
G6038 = 1.7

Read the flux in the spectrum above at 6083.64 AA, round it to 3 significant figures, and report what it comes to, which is 9.33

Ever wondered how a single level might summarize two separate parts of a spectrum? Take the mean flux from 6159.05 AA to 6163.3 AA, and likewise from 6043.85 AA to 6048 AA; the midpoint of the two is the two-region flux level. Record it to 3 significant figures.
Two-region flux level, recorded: 9.16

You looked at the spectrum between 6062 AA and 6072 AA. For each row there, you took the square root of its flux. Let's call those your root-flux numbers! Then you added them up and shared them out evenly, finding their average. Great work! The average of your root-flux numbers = 3.11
